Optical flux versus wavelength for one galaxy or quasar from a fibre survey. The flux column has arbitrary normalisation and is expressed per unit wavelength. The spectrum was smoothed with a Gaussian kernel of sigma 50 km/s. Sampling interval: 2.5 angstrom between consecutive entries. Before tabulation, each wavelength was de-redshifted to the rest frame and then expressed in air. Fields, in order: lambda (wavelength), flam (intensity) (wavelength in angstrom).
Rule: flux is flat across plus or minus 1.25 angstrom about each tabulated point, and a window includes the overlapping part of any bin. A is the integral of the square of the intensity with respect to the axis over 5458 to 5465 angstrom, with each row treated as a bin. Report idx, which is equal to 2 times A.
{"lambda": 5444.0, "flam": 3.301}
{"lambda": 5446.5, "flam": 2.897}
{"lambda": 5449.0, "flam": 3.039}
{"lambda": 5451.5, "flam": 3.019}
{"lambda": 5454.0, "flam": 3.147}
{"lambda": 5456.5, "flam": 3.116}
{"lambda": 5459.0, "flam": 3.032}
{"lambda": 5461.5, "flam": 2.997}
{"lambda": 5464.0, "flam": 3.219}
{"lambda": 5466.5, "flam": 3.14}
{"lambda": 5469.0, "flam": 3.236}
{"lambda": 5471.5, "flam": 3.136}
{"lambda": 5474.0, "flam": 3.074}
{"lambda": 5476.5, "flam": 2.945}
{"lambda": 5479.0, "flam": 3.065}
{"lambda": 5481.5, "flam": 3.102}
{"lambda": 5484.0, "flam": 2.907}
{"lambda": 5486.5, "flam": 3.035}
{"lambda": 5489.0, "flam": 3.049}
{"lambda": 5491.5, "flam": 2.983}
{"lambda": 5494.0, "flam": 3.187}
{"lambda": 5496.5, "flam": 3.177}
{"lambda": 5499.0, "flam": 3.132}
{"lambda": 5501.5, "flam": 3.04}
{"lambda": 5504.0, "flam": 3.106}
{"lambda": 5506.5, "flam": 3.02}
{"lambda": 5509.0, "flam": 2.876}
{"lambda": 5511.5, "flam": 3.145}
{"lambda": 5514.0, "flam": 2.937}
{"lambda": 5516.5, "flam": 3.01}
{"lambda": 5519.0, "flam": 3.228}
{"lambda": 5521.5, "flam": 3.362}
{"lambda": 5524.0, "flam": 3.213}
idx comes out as 133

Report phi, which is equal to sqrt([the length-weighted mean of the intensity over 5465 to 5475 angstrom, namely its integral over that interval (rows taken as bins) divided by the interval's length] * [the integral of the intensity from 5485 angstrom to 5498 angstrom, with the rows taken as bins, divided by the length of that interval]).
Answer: 3.12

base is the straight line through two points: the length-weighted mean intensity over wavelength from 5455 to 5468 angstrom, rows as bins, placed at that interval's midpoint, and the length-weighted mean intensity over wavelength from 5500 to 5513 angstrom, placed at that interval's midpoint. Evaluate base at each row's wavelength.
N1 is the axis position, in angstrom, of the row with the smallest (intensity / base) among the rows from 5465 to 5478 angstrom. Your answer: 5476.5 angstrom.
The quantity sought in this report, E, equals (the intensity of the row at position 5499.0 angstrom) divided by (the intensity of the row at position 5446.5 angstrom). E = 1.08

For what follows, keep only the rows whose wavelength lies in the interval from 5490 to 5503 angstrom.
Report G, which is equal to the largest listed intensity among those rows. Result 3.187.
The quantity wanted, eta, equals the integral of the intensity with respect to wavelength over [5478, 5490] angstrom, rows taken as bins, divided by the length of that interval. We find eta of 3.03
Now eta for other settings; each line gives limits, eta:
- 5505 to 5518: 3.00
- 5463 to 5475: 3.16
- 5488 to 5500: 3.11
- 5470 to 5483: 3.06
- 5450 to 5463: 3.06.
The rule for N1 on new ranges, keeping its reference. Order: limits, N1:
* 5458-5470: 5461.5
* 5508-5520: 5509.0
